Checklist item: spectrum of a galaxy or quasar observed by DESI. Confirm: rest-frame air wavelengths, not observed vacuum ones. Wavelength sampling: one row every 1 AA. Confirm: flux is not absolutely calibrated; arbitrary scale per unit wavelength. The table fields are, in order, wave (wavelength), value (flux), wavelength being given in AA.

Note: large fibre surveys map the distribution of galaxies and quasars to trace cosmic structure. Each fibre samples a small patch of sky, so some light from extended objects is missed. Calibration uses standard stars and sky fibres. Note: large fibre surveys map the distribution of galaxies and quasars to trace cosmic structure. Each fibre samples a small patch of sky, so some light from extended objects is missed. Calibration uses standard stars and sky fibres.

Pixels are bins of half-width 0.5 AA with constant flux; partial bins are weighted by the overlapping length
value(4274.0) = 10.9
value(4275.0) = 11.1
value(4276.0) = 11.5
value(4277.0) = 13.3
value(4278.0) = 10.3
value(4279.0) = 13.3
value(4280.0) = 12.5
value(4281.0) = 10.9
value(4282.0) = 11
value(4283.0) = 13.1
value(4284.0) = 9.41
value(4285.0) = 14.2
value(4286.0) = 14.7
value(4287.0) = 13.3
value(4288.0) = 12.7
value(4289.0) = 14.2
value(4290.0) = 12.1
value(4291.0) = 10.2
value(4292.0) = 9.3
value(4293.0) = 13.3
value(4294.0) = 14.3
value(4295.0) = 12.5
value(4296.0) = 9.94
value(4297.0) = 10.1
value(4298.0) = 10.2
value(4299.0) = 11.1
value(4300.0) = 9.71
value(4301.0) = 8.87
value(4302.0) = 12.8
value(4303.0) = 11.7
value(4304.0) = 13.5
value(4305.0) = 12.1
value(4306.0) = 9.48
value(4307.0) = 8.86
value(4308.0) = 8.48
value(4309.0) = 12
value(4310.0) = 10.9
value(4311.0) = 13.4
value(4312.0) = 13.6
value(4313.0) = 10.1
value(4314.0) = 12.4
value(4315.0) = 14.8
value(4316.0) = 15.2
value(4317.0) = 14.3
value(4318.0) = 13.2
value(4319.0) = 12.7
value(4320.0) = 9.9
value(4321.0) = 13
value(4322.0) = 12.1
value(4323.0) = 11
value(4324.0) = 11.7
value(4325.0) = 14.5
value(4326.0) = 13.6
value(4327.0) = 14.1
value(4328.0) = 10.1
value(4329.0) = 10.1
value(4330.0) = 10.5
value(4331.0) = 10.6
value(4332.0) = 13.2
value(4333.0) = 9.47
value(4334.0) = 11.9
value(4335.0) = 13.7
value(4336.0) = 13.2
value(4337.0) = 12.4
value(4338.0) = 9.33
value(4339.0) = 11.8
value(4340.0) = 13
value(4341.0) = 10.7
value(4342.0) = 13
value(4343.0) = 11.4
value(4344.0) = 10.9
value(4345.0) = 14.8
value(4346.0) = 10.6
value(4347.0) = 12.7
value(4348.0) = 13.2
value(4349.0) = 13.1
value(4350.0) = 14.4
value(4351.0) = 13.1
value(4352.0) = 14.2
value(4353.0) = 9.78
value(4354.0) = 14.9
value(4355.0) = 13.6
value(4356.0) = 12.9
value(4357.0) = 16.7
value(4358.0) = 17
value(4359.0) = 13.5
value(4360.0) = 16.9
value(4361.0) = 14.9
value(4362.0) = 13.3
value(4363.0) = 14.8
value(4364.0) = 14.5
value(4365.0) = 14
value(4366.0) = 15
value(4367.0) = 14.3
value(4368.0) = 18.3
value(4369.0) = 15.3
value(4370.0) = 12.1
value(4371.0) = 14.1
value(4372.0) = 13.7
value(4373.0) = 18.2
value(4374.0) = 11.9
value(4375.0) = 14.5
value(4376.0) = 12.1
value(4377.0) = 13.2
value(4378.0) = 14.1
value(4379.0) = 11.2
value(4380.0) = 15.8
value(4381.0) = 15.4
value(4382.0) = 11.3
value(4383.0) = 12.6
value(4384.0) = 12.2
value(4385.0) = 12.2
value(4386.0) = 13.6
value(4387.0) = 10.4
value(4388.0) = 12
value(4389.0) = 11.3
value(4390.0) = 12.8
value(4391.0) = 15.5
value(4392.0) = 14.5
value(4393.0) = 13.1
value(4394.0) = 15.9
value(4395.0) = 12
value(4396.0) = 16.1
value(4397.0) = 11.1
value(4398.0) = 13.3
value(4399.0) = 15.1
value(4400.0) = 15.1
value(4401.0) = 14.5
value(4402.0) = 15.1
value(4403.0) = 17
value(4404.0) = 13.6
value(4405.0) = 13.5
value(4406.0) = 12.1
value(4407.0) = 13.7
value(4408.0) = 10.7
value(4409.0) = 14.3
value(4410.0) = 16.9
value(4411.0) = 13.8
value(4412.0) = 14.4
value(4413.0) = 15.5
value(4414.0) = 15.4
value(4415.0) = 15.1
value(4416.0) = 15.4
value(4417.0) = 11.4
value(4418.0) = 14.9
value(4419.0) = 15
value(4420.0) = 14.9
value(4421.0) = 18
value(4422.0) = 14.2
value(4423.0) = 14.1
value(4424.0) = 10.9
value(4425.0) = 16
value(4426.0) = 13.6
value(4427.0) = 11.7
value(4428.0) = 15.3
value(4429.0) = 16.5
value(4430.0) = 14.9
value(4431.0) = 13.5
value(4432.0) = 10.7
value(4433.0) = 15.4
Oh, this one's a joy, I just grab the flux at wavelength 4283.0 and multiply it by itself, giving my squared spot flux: 172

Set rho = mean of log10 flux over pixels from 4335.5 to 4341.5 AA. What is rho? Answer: 1.07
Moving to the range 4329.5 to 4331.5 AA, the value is 1.02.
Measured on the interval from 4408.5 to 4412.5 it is 1.17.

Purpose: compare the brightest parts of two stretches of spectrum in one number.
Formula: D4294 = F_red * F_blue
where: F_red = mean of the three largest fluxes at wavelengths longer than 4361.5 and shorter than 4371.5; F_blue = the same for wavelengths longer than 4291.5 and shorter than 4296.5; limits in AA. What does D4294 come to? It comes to 217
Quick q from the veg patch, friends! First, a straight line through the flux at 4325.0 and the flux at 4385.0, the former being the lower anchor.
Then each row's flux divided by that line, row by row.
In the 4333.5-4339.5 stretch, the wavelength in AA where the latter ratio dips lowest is 4338.0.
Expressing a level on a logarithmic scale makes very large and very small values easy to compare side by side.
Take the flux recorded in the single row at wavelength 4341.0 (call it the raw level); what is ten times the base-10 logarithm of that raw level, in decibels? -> 10.3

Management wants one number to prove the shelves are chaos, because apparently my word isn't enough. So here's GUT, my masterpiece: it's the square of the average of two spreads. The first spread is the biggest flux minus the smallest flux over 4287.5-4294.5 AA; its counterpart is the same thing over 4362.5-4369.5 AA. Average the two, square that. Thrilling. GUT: 22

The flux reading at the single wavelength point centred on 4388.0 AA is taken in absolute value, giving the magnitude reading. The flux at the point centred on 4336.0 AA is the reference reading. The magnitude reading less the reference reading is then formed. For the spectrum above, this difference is -1.2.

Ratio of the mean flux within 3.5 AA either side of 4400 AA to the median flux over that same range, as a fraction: 0.957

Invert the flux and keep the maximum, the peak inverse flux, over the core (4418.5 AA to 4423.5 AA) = 0.071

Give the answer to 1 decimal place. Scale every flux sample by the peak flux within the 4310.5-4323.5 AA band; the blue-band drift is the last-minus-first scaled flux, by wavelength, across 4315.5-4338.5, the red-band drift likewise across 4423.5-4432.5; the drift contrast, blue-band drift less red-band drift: -0.4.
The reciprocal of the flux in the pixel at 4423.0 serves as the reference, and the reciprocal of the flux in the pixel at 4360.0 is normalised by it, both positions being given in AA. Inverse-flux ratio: 0.83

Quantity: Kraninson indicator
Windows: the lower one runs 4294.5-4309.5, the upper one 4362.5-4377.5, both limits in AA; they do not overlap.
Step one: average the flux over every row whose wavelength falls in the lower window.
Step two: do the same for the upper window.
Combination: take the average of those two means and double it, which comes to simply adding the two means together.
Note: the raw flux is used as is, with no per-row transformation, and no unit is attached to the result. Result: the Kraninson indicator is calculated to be 25.2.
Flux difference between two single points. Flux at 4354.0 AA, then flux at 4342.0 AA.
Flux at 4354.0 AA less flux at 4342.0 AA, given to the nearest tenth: 1.9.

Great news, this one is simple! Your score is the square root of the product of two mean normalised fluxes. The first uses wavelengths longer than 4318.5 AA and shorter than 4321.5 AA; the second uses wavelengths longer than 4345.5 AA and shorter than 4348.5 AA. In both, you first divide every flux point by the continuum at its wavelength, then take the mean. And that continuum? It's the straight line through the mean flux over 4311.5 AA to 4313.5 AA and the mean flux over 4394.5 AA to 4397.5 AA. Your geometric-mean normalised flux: 0.99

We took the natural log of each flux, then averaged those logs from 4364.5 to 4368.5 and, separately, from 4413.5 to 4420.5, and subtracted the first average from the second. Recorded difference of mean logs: -0.1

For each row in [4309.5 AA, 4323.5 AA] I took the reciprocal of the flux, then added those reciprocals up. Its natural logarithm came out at 0.12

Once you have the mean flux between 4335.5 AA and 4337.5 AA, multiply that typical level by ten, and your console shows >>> 128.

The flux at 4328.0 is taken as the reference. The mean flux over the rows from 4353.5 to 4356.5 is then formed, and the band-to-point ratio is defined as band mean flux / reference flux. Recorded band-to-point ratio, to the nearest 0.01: 1.37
